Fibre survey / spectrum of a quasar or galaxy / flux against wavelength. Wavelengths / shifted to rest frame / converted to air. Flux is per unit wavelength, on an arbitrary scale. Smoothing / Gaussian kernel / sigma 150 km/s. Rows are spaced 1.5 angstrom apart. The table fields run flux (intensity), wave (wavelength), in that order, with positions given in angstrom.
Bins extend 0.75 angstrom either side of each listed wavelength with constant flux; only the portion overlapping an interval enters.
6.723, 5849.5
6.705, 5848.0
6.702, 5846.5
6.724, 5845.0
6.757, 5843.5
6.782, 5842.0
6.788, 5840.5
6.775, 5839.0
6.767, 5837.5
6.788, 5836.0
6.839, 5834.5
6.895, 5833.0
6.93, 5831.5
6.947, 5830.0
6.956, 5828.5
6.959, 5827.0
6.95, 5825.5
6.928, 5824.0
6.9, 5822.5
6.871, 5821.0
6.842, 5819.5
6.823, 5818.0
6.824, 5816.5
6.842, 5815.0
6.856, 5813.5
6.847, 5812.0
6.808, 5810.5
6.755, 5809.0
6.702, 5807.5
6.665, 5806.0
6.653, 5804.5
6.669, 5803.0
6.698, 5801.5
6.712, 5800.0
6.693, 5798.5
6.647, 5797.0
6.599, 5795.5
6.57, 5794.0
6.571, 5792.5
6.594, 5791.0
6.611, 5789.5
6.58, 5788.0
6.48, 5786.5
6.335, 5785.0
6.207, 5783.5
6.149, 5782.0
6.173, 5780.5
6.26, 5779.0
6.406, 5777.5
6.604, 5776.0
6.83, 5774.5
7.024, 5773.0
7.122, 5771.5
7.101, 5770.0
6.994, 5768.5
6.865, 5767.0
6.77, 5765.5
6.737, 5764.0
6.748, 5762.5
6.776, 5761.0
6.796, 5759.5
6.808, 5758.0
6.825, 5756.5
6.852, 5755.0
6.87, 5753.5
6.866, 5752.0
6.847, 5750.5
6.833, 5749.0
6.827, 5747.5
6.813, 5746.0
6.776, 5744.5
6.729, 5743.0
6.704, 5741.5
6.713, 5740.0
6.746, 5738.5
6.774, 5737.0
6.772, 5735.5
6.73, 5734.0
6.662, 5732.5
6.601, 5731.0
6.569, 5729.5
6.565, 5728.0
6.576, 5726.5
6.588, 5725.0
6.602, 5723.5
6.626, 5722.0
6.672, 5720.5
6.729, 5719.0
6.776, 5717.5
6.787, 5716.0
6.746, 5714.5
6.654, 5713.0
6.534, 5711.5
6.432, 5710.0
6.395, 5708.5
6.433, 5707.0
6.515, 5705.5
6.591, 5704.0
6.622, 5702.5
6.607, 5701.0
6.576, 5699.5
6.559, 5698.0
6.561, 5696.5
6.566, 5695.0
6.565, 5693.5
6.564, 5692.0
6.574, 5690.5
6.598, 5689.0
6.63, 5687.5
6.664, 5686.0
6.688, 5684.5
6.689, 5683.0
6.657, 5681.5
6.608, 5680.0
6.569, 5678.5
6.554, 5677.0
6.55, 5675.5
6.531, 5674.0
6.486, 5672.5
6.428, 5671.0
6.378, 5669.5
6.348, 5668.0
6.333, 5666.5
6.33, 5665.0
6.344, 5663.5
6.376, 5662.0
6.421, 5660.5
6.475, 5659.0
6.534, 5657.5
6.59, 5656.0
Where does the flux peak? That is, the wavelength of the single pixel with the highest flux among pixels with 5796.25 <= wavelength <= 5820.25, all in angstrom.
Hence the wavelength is 5813.5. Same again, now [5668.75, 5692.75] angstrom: 5683.0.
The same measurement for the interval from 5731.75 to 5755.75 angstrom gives 5753.5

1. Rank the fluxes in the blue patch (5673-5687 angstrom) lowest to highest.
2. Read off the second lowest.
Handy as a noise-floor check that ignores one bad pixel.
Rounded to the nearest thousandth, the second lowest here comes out 6.550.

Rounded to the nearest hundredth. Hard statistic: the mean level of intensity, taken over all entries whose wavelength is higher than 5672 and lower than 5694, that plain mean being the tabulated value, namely 6.60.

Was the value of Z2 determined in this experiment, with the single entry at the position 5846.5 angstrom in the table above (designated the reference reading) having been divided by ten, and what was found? 0.670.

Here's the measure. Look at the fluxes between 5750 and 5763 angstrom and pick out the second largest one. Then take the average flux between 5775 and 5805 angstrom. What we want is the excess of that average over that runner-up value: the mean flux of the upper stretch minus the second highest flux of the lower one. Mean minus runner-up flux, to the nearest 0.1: -0.4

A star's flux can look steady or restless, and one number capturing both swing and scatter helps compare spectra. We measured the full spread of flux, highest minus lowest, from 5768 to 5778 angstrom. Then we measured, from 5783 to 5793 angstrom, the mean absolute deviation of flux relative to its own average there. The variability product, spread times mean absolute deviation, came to 0.087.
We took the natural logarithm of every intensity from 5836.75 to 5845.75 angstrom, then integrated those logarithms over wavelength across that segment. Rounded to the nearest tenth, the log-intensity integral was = 17.2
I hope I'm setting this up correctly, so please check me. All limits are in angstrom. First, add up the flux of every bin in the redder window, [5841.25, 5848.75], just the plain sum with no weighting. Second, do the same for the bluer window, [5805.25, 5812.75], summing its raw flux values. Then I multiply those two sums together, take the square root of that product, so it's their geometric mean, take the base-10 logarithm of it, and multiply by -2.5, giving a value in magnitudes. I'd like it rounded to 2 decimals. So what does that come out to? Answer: -3.82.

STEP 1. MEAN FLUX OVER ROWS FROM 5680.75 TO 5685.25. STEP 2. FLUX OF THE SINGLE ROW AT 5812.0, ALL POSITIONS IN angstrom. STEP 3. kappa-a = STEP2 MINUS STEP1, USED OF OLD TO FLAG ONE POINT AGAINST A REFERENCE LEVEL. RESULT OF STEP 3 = 0.169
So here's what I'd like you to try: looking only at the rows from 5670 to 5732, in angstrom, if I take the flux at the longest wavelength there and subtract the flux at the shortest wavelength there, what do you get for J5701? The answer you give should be 0.17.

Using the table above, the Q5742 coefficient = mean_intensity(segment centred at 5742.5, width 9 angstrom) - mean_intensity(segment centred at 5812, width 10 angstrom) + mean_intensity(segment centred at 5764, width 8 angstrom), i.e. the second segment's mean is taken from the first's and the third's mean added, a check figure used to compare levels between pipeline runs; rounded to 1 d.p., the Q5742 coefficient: 6.7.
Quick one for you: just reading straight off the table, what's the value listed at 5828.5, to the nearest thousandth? 6.956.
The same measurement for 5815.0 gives 6.842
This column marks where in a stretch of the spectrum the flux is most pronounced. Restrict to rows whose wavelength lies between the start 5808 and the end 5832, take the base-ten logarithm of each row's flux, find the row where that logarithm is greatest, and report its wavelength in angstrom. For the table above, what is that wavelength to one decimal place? 5827.0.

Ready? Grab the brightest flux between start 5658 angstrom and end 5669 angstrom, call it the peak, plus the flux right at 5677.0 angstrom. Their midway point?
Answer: 6.51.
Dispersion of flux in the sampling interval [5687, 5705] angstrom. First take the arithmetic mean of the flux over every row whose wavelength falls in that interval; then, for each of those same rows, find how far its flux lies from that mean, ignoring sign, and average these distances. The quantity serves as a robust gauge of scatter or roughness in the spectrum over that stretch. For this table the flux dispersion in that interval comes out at 0.02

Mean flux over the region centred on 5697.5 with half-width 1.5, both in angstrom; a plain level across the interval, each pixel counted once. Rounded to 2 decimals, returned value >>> 6.56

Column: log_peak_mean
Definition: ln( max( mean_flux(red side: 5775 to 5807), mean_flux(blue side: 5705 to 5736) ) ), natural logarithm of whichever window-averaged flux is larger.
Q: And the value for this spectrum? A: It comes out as 1.89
